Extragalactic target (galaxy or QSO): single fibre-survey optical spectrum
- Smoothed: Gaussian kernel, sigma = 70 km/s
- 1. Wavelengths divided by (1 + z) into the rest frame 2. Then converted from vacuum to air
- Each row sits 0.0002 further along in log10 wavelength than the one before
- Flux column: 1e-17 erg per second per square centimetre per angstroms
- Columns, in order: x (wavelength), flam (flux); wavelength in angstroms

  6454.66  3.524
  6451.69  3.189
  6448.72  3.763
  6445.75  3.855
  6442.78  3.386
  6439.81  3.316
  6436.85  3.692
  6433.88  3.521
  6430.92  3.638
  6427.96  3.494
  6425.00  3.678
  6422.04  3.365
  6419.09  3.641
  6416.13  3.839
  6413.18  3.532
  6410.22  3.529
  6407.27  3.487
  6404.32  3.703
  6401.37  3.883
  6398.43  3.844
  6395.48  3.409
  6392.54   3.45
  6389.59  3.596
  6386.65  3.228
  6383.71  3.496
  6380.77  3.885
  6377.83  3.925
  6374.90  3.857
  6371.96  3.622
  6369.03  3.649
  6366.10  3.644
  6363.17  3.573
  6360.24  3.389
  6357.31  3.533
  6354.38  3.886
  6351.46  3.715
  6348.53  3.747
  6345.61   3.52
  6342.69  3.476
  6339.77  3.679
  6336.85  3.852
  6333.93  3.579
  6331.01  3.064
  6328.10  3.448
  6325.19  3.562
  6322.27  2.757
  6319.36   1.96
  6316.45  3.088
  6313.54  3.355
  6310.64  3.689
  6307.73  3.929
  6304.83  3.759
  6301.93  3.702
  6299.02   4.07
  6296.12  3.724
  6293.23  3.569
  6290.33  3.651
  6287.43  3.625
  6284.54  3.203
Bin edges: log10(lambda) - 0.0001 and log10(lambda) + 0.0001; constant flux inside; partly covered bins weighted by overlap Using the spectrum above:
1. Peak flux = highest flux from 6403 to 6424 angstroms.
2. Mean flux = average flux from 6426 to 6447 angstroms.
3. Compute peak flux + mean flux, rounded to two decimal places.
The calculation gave 7.40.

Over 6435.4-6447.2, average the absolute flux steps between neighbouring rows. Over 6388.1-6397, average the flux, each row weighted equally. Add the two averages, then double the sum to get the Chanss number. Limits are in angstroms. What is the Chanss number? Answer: 7.58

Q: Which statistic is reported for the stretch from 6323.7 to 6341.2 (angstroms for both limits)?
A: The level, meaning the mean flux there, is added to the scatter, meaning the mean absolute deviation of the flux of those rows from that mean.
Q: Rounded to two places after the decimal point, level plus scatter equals 3.71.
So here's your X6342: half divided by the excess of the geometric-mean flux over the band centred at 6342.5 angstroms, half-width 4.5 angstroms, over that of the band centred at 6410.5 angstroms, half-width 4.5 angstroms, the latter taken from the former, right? 12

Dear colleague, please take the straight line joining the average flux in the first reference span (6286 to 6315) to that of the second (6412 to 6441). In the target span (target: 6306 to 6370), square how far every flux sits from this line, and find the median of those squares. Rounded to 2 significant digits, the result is 0.027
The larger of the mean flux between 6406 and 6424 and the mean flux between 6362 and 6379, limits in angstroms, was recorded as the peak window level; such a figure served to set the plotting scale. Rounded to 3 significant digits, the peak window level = 3.71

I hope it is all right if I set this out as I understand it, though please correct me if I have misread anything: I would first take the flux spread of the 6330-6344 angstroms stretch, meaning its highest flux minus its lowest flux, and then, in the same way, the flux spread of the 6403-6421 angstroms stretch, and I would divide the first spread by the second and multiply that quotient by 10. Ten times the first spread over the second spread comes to 22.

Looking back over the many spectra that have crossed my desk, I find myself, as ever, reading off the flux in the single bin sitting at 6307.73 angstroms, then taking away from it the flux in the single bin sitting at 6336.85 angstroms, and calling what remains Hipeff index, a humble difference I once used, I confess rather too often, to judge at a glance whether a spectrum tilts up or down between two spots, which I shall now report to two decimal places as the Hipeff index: 0.08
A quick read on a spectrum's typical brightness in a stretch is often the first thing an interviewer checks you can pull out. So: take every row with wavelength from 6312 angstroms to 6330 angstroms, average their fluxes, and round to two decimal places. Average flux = 3.03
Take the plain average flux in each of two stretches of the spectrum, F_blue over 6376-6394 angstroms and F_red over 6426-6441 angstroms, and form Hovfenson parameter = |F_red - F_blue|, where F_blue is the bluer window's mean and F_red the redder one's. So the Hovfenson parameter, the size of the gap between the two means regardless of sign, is 0.06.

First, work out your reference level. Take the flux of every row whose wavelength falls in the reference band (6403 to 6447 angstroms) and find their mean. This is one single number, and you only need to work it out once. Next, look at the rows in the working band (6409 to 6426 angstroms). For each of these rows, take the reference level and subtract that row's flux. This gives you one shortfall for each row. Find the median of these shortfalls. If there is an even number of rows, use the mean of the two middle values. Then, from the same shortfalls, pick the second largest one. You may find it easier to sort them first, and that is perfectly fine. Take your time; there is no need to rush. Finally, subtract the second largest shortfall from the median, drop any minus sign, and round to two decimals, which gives 0.06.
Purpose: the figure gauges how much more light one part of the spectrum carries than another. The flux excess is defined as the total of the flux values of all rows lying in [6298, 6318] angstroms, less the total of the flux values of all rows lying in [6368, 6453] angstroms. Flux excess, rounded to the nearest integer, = -79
